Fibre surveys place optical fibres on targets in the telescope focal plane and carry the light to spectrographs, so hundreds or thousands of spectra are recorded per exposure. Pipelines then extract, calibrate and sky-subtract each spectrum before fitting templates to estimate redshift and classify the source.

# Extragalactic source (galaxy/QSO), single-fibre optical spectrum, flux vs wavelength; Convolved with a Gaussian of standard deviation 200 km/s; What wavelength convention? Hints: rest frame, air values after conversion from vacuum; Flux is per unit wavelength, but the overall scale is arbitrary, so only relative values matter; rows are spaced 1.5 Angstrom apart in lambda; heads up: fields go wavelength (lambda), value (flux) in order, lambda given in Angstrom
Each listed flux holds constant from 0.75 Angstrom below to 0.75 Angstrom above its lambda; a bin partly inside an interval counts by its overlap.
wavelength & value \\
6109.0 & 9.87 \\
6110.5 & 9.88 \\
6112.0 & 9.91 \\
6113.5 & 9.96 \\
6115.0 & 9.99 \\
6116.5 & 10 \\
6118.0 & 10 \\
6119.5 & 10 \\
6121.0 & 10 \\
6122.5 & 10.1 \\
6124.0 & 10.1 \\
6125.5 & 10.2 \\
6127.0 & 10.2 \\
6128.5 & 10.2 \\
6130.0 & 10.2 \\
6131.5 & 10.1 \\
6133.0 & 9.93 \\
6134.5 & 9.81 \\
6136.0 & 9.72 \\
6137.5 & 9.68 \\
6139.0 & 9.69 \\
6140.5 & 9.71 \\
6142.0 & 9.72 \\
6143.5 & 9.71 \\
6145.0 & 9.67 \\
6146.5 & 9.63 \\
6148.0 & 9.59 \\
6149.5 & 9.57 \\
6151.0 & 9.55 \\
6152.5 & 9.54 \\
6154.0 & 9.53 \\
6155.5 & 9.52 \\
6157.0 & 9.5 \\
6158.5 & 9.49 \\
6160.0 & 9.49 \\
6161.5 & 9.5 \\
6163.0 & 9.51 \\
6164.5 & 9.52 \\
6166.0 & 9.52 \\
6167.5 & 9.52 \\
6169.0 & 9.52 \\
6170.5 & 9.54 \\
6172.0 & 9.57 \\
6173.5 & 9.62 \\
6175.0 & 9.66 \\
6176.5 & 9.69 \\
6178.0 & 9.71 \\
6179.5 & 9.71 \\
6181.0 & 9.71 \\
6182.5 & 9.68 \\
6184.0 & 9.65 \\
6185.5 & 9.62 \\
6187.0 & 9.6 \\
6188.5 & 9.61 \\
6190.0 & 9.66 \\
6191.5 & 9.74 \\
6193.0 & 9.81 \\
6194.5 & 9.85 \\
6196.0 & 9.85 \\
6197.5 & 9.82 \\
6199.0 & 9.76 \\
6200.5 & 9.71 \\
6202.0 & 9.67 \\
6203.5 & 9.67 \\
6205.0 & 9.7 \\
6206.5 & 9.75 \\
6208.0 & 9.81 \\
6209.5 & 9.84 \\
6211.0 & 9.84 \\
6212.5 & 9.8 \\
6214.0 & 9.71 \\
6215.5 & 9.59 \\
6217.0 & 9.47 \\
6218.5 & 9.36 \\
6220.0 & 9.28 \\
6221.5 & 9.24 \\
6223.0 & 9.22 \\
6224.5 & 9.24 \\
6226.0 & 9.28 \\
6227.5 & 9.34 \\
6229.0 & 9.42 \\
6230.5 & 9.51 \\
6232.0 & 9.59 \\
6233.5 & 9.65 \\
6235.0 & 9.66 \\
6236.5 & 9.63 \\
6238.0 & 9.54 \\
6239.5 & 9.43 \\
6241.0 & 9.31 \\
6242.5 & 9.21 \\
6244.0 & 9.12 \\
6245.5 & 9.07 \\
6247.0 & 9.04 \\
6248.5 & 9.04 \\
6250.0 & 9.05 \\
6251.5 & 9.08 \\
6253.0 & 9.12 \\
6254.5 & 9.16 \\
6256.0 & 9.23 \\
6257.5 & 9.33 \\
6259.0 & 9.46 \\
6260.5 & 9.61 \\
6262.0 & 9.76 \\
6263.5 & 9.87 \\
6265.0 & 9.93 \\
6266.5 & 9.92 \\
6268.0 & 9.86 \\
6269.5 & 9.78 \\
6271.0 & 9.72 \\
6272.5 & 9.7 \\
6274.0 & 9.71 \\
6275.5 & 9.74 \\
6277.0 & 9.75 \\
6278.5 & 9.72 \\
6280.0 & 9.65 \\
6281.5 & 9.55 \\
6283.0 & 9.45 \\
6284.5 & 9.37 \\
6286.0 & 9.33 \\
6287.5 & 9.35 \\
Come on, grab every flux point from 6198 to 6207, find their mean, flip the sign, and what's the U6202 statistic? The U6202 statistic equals -9.7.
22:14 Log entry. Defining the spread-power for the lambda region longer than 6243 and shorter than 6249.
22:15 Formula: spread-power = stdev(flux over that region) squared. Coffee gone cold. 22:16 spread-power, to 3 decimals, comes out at 0.001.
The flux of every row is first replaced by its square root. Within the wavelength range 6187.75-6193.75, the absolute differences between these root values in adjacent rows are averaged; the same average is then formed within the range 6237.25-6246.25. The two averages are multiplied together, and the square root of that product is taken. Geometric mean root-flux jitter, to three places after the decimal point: 0.013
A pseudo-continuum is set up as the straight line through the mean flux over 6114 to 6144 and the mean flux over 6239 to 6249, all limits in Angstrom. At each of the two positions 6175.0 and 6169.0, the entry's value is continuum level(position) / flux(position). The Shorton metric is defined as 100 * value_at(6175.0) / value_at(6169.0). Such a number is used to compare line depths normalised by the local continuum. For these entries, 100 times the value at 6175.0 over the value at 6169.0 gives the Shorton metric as 98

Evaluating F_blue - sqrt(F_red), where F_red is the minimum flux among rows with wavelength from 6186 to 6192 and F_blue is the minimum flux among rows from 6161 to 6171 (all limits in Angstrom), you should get 6.40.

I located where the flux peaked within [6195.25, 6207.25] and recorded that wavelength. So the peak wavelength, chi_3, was 6196.0 Angstrom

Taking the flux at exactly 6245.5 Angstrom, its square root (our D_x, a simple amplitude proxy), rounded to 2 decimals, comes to 3.01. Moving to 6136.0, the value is 3.12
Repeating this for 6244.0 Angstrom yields 3.02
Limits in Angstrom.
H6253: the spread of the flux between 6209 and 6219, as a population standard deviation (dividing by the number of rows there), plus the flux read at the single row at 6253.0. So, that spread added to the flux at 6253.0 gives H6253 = 9.30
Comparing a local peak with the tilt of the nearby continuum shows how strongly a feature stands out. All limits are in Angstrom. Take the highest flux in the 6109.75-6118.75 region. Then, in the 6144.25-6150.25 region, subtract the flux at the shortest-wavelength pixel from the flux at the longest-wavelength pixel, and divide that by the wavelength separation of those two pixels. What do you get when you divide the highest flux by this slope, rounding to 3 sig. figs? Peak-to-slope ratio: -450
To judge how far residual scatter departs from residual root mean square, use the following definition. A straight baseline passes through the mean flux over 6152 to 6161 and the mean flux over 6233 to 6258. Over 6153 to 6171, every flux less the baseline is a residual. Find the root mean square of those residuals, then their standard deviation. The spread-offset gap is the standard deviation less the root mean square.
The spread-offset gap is -0.01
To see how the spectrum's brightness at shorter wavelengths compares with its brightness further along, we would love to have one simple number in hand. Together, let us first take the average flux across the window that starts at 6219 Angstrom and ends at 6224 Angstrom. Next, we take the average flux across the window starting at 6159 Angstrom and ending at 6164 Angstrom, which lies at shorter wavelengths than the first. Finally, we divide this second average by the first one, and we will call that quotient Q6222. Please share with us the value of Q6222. 1.027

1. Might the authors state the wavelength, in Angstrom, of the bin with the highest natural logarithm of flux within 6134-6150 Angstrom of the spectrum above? 6134.5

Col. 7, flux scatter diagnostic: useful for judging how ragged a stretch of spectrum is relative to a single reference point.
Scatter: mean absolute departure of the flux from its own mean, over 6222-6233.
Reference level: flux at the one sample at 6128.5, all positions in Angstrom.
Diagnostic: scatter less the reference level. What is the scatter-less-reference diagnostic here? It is -10.08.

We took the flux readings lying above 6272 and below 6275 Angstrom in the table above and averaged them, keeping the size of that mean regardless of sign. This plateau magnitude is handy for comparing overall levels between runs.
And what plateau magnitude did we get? 9.71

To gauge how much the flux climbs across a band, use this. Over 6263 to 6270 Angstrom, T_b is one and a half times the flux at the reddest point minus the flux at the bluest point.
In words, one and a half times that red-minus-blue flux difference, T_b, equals -0.1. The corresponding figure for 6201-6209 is 0.2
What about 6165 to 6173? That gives 0.1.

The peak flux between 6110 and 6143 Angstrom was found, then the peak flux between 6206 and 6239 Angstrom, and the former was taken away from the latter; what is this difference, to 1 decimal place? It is -0.4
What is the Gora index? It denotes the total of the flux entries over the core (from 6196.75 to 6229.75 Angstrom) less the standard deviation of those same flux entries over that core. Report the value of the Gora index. 210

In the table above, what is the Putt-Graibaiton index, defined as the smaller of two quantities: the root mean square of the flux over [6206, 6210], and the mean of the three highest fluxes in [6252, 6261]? 9.47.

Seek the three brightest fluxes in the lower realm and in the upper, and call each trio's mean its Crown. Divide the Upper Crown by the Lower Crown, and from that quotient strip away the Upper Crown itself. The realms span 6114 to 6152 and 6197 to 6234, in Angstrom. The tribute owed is -8.869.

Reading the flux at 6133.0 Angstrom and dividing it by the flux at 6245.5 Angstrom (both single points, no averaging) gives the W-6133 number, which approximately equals 1.09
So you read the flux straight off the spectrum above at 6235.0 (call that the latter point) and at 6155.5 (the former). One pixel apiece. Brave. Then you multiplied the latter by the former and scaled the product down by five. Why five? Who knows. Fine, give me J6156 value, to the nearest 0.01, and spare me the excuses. 18.39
